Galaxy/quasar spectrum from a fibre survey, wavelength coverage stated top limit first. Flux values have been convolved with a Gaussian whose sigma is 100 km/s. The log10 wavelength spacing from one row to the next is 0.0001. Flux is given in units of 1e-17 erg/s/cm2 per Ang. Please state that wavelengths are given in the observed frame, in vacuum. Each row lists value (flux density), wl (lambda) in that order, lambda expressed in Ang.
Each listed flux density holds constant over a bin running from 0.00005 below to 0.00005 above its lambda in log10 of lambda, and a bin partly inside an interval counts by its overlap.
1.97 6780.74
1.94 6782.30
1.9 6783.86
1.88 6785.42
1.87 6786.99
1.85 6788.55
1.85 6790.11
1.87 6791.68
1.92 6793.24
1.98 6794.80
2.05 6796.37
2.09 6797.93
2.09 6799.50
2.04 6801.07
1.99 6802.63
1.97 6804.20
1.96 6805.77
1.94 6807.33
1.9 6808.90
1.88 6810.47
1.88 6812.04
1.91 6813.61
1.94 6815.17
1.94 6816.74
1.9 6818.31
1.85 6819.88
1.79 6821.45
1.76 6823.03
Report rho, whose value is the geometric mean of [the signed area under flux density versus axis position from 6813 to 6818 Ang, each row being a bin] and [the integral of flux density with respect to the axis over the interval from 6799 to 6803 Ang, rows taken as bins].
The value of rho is 8.9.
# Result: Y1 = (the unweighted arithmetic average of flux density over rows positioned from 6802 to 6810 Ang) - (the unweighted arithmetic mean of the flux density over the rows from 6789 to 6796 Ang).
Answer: 0.05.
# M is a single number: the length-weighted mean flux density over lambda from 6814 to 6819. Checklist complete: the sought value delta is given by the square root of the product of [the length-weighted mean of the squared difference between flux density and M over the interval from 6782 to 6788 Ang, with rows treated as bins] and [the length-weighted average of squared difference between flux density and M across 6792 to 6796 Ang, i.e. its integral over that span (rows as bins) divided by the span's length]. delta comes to 0.0024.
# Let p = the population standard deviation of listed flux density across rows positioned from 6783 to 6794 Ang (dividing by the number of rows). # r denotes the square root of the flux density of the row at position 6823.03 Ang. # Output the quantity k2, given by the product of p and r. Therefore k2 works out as 0.031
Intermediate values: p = 0.024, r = 1.33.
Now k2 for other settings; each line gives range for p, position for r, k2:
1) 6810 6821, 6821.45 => 0.041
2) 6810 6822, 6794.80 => 0.065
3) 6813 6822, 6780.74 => 0.075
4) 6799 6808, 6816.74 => 0.072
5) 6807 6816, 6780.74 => 0.035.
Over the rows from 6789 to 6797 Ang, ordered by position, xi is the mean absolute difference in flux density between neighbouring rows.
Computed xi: 0.050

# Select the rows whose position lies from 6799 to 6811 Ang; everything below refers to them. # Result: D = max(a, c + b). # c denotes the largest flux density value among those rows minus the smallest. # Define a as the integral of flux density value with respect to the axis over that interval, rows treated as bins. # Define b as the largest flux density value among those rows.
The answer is 24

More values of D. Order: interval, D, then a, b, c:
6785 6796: 21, 21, 1.98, 0.13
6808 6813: 9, 9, 1.9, 0.02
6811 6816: 10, 10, 1.94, 0.06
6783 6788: 9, 9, 1.9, 0.03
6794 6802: 16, 16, 2.09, 0.11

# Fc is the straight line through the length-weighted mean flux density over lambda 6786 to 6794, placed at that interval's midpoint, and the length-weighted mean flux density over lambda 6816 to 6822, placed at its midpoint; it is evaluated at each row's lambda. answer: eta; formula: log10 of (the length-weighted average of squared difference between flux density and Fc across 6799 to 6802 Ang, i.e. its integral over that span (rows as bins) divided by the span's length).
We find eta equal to -1.45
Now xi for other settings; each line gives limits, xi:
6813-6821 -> 0.030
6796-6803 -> 0.035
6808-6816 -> 0.020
